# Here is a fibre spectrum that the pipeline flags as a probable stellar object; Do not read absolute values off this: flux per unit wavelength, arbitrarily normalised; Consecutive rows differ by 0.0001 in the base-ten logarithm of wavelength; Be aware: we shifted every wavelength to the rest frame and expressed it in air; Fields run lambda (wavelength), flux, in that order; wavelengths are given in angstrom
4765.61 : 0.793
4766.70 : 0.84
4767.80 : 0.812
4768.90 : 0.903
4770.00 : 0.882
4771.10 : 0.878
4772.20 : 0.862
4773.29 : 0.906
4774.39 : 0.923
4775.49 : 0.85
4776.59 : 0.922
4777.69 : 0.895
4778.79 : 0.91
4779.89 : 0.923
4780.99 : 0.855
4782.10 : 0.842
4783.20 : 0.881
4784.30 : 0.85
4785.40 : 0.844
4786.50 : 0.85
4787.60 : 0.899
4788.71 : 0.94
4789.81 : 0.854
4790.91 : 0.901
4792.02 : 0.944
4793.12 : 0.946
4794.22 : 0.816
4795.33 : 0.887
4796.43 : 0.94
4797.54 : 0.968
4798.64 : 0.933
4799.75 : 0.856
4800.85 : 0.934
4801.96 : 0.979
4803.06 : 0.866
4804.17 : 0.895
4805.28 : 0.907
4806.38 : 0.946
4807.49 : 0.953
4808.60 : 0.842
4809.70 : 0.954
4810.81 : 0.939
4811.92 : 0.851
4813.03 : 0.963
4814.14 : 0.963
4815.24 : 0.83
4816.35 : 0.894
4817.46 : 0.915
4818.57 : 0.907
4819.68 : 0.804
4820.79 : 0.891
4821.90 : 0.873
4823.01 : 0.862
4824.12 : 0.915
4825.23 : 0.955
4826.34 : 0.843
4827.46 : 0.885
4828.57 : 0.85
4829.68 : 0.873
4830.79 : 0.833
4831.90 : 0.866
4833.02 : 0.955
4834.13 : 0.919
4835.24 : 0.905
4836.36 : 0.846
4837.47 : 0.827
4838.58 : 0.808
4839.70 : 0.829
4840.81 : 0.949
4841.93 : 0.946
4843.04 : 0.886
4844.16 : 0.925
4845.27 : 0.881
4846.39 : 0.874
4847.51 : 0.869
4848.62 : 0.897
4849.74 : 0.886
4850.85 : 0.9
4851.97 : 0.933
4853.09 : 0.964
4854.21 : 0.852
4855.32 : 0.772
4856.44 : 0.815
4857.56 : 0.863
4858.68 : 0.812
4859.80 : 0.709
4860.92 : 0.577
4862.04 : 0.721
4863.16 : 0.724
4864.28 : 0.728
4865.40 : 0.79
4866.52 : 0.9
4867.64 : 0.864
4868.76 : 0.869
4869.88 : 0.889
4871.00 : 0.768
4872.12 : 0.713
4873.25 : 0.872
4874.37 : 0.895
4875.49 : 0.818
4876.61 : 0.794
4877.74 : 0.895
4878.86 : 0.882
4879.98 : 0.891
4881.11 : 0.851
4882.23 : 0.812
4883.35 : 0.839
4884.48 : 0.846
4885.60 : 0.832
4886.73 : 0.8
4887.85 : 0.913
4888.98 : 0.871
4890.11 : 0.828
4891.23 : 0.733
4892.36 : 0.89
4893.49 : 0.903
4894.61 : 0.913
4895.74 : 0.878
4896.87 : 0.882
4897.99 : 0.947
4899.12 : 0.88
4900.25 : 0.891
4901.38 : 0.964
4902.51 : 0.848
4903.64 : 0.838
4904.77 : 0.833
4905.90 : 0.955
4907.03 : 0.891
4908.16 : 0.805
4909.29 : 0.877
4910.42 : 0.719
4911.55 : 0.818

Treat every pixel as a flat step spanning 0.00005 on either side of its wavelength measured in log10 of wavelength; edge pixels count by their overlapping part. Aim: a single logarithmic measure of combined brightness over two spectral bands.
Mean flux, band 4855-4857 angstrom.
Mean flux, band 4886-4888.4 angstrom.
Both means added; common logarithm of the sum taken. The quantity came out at 0.217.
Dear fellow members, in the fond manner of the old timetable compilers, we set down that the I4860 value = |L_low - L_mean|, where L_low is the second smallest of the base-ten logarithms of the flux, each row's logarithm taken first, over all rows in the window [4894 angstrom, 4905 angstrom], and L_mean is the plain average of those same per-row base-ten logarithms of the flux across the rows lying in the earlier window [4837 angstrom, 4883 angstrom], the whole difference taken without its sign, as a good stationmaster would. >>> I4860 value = 0.001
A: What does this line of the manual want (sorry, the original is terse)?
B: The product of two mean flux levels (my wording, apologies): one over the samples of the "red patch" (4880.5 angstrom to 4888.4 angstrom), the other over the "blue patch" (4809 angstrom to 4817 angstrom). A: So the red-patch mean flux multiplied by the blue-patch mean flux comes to 0.769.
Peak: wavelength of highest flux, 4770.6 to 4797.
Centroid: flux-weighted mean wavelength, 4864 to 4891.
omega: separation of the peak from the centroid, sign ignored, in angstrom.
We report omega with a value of 84.2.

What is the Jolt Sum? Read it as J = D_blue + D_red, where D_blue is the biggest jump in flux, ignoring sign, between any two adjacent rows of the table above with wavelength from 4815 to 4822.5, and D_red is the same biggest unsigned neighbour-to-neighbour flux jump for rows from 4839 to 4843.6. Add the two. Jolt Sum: 0.223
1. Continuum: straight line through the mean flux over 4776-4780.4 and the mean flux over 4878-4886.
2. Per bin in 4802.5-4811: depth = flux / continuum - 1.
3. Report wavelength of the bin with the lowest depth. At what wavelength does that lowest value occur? 4808.60 angstrom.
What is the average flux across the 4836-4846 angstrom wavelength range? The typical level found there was 0.88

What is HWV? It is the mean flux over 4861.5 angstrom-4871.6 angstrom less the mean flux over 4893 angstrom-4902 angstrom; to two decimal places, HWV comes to -0.10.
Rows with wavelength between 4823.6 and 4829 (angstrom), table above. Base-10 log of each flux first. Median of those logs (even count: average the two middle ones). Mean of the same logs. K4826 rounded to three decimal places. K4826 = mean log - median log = 0.002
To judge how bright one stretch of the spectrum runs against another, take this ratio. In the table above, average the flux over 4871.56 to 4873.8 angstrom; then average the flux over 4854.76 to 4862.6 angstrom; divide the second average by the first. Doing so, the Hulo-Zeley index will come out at 0.95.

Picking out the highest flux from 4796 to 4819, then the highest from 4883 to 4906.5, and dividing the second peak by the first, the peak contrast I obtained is 0.98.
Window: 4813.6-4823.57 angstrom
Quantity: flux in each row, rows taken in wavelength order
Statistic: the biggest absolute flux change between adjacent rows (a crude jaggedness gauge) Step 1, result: 0.133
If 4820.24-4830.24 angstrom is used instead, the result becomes 0.112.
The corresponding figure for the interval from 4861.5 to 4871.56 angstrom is 0.121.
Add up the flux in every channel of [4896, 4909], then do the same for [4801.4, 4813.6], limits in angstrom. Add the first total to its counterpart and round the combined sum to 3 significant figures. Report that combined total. 19.8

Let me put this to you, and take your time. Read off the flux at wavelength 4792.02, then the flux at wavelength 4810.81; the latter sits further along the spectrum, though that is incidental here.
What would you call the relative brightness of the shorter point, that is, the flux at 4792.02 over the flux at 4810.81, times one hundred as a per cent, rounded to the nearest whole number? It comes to 101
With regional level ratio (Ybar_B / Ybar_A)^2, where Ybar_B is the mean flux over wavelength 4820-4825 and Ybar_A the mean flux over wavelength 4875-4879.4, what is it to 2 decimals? 1.09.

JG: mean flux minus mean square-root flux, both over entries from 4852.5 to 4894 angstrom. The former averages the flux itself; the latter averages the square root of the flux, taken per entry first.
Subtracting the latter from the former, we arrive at -0.083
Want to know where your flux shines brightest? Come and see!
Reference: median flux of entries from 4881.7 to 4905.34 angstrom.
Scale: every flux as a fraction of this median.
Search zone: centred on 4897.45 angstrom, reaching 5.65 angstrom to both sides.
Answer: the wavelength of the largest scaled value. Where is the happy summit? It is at 4901.38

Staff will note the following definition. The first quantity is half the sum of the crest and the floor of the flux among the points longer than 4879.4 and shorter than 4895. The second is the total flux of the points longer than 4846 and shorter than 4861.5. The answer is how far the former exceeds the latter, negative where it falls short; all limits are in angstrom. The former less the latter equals -10.9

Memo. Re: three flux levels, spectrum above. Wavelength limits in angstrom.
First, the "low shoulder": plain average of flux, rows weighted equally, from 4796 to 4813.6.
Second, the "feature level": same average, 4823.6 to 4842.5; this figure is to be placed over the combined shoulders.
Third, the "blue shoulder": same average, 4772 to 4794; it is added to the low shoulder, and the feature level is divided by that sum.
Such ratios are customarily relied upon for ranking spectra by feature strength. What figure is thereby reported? 0.488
